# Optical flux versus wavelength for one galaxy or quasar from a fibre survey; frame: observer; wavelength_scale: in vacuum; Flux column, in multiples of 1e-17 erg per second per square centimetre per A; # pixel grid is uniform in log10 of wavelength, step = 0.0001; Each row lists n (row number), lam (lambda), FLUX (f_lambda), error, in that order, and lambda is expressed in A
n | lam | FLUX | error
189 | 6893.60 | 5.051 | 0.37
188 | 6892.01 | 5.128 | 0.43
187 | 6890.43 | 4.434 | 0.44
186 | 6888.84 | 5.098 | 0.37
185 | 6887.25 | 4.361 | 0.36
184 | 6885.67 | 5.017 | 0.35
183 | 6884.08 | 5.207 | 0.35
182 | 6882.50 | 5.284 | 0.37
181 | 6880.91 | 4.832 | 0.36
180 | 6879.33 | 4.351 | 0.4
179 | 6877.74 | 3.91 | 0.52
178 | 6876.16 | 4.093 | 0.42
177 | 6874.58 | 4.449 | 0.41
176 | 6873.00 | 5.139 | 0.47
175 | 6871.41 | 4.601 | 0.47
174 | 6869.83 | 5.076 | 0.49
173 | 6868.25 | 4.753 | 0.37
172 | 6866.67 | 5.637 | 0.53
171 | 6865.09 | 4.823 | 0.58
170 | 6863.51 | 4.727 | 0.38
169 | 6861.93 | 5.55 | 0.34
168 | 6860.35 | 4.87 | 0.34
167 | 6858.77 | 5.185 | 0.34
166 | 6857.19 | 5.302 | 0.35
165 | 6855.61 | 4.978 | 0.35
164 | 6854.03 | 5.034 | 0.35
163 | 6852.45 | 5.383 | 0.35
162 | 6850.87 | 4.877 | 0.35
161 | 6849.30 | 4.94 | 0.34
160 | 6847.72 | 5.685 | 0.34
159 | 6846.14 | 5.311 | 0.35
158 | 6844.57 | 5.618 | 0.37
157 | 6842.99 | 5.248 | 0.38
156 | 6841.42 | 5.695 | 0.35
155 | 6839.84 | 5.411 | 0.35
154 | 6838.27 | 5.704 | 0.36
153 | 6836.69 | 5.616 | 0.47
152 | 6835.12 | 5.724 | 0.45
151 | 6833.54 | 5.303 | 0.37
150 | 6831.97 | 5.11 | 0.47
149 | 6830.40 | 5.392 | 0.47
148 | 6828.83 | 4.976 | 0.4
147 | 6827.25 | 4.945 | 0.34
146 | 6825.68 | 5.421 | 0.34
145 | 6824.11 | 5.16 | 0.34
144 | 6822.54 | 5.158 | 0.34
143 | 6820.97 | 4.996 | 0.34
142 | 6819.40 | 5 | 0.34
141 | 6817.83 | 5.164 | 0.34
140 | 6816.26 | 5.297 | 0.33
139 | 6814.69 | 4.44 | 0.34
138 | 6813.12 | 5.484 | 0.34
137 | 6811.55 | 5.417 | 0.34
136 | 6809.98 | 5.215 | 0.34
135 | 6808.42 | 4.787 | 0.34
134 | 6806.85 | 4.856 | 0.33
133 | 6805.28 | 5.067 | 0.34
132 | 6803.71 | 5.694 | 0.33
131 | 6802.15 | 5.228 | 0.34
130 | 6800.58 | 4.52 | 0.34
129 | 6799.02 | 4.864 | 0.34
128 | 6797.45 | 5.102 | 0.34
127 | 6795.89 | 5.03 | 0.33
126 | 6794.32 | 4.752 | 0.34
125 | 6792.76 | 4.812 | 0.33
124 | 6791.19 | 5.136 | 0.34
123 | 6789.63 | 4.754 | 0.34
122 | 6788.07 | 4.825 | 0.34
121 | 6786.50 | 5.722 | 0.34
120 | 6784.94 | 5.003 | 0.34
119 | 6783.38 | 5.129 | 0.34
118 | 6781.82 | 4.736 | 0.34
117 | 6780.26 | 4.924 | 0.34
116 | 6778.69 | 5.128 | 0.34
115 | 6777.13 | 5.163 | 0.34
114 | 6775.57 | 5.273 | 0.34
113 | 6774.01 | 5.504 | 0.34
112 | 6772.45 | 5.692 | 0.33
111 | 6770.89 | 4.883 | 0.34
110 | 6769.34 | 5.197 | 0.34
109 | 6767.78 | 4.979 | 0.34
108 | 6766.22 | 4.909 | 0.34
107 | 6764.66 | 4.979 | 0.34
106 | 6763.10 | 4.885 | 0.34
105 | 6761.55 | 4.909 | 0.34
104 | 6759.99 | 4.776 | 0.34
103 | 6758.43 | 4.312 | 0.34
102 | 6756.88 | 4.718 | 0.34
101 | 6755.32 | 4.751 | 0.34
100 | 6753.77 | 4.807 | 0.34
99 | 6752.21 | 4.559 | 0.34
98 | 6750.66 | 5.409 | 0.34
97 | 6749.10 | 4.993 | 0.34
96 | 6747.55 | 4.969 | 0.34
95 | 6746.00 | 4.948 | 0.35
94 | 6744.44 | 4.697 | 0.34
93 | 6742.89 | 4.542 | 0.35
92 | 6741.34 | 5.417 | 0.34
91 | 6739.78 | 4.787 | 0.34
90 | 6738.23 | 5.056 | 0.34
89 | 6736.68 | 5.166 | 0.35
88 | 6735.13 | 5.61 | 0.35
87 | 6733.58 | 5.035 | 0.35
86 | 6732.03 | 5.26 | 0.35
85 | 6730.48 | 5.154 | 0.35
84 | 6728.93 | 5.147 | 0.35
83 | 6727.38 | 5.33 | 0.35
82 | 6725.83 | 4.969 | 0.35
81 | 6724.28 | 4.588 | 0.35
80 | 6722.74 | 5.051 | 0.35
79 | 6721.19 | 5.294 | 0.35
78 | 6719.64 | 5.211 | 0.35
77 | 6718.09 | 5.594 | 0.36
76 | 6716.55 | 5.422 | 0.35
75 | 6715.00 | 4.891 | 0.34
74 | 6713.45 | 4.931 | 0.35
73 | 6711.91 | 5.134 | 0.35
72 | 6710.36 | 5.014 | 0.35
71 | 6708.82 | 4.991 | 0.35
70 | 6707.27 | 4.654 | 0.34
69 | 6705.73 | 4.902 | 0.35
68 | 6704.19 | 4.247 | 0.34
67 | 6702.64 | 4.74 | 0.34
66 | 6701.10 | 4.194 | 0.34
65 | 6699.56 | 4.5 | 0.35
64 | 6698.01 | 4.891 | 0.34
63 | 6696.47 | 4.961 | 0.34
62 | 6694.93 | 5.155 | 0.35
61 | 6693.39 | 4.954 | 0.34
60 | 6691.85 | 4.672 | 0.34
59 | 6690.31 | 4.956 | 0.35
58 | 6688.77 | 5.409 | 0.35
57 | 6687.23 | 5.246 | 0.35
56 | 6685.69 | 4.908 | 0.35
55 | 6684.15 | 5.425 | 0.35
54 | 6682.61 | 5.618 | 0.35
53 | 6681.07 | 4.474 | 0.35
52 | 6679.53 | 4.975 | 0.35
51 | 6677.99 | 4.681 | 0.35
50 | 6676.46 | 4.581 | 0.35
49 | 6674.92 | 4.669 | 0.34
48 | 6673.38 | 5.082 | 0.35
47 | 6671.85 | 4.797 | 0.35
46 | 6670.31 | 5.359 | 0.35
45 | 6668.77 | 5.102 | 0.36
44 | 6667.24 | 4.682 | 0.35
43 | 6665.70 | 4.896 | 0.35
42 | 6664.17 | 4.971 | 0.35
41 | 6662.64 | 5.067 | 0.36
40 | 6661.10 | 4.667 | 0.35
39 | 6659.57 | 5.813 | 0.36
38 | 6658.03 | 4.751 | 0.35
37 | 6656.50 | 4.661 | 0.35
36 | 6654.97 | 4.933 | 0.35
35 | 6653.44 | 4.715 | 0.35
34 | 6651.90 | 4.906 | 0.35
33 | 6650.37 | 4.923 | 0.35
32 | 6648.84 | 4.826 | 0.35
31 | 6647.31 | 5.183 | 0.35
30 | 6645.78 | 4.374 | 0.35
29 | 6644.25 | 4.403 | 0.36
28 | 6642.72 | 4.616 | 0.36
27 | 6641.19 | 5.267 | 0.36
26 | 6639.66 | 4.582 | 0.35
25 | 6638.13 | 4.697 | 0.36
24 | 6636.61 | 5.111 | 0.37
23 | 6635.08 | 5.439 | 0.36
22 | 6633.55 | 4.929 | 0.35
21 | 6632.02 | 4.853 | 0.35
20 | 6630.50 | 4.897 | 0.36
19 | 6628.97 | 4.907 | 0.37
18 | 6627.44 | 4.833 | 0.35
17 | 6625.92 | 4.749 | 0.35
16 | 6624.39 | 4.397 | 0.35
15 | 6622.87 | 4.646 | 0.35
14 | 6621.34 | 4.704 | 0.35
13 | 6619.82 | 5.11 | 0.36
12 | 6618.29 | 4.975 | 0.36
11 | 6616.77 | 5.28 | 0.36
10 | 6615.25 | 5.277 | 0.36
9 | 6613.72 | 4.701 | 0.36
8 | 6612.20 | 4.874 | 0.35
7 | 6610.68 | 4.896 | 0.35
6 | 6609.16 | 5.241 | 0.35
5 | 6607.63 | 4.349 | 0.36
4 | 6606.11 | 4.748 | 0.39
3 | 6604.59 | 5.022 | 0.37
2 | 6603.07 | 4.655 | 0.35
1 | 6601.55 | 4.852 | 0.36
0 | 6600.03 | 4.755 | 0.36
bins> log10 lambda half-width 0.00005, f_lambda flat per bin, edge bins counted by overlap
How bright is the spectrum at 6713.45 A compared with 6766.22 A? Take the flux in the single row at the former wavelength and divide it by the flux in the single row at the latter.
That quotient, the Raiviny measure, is 1.00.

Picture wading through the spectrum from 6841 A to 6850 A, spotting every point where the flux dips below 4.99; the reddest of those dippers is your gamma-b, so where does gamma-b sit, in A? 6849.30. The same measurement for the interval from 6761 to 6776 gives 6770.89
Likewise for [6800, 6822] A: 6814.69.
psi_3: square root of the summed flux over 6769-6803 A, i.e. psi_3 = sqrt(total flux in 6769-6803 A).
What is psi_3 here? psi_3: 10.6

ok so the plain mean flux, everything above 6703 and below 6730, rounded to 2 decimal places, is 5.02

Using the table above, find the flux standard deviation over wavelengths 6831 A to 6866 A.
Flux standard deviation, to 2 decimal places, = 0.32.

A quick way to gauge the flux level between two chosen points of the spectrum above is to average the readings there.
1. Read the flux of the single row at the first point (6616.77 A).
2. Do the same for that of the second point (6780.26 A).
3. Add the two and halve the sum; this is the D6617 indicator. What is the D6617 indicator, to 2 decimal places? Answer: 5.10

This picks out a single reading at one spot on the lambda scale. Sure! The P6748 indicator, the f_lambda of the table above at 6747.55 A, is 4.969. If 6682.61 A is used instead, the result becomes 5.618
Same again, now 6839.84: 5.411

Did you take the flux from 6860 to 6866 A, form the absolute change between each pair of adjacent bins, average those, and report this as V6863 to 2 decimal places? 0.53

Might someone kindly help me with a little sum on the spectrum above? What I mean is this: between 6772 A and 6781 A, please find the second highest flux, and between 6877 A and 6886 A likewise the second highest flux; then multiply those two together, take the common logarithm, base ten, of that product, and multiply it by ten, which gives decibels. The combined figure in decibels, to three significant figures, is 14.6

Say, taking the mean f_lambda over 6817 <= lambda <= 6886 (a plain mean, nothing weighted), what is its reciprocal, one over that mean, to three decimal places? 0.196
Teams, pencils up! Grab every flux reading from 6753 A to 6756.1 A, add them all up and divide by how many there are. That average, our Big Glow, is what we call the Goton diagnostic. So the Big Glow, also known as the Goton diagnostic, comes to 4.78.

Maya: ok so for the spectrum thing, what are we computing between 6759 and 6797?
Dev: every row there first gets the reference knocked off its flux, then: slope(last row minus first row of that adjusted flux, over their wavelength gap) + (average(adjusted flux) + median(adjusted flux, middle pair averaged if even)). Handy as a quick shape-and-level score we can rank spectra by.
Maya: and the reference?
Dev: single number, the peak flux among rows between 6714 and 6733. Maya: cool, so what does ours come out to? -1.16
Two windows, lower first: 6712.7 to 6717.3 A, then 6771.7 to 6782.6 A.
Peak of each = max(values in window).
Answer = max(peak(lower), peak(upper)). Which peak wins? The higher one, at 5.69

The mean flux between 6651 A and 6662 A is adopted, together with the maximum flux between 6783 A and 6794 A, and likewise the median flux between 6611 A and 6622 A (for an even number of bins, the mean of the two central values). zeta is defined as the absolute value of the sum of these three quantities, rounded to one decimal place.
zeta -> 15.6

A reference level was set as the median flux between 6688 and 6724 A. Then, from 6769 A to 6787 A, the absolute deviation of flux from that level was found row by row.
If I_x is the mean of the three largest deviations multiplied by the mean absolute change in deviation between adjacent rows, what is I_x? 0.162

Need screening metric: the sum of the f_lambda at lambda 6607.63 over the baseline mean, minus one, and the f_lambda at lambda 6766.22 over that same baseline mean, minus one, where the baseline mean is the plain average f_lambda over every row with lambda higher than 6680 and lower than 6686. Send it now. -0.19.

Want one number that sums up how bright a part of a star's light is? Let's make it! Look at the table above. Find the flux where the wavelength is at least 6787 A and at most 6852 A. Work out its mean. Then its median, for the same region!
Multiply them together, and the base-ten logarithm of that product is 1.43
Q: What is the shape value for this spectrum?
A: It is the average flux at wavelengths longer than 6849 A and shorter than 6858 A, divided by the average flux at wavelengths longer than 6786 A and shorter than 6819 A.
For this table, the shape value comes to 1.01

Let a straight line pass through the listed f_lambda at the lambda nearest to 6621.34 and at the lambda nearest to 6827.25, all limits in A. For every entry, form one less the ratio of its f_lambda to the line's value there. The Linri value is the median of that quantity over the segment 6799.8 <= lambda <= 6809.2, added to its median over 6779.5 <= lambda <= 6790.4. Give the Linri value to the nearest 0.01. -0.02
